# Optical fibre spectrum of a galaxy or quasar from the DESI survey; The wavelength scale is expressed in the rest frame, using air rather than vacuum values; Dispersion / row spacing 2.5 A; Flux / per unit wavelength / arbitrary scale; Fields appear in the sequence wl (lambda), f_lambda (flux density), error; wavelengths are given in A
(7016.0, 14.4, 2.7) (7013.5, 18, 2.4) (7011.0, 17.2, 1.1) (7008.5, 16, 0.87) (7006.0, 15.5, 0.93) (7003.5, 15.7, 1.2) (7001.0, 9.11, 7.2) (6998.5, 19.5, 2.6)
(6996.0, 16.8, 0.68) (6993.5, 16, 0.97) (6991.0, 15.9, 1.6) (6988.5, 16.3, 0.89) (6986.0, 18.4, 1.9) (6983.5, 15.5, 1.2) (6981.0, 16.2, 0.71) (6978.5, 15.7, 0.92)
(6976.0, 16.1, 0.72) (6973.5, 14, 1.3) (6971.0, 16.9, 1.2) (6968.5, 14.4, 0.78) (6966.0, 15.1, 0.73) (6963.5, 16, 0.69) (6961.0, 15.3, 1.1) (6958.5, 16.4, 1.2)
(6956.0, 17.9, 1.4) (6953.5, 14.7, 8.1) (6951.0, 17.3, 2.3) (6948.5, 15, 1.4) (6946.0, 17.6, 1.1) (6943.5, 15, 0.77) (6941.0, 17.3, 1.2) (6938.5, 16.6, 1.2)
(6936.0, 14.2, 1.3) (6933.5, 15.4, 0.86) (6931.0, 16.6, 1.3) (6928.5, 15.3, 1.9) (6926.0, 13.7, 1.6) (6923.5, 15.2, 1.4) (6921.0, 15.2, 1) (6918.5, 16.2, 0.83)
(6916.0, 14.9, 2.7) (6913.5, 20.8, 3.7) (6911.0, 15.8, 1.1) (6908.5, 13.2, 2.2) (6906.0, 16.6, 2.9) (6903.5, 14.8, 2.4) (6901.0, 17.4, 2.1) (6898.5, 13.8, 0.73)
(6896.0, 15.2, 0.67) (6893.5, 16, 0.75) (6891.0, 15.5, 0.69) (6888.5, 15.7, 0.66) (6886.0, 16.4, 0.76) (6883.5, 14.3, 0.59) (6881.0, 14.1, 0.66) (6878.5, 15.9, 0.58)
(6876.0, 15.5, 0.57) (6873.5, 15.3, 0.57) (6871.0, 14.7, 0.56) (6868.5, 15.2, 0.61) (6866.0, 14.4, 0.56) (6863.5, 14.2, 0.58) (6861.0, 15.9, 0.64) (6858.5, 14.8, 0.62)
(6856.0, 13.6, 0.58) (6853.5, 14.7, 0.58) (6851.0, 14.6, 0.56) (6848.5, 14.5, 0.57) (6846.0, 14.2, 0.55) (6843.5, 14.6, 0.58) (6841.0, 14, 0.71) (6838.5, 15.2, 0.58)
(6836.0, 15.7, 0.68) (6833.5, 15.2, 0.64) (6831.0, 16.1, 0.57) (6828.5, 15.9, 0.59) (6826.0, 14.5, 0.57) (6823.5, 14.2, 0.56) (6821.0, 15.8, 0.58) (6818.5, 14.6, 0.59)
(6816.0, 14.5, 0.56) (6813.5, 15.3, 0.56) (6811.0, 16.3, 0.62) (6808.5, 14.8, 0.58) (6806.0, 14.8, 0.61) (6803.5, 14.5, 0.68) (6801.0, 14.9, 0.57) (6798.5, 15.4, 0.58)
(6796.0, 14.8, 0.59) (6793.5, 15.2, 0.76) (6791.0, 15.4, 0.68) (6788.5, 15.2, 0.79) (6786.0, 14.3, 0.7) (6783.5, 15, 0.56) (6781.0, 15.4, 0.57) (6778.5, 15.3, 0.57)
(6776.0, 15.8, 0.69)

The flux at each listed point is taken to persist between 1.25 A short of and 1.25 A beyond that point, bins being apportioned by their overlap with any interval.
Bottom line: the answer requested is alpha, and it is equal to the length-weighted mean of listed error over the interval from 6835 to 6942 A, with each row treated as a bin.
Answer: 1.1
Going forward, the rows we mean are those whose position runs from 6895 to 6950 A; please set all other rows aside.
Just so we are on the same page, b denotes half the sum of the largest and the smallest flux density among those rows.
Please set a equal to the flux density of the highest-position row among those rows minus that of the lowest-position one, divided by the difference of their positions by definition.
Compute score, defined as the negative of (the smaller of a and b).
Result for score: 0.004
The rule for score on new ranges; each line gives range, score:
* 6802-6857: 0.017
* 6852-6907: -0.036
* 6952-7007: -0.015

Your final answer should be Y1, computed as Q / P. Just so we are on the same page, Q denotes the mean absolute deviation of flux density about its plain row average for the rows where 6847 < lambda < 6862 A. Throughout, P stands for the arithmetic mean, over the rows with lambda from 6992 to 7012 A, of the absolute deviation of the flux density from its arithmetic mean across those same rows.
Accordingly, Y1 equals 0.3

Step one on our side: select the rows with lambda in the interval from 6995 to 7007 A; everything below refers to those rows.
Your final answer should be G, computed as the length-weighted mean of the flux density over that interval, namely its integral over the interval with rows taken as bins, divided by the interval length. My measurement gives 15.3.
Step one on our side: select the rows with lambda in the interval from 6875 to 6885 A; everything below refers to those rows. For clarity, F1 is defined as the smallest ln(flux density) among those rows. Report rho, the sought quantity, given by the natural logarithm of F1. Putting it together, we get 0.97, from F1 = 2.65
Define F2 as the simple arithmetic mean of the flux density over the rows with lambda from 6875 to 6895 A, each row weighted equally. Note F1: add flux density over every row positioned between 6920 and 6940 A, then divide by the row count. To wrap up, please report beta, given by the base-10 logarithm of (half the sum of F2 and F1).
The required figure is 1.19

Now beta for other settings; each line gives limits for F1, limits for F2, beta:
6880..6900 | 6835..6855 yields 1.17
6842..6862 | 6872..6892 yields 1.18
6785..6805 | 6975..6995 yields 1.19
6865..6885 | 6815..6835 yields 1.18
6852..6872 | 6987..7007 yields 1.18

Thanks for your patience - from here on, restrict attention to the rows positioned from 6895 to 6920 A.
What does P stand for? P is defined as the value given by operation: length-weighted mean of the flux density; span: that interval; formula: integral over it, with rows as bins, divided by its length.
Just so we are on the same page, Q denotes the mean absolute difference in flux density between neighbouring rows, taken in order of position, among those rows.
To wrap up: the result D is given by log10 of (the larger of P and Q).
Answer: 1.20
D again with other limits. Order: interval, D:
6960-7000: 1.21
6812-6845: 1.18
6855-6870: 1.17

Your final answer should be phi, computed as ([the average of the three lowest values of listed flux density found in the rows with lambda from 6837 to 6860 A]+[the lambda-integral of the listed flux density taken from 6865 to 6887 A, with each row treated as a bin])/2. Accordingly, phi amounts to 173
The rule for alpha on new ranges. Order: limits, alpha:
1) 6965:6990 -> 1.0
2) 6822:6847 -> 0.6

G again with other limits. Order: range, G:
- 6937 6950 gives 16.3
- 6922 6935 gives 15.2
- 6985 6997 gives 16.6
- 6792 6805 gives 15.0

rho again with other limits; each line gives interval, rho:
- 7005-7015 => 1.01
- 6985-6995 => 1.02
